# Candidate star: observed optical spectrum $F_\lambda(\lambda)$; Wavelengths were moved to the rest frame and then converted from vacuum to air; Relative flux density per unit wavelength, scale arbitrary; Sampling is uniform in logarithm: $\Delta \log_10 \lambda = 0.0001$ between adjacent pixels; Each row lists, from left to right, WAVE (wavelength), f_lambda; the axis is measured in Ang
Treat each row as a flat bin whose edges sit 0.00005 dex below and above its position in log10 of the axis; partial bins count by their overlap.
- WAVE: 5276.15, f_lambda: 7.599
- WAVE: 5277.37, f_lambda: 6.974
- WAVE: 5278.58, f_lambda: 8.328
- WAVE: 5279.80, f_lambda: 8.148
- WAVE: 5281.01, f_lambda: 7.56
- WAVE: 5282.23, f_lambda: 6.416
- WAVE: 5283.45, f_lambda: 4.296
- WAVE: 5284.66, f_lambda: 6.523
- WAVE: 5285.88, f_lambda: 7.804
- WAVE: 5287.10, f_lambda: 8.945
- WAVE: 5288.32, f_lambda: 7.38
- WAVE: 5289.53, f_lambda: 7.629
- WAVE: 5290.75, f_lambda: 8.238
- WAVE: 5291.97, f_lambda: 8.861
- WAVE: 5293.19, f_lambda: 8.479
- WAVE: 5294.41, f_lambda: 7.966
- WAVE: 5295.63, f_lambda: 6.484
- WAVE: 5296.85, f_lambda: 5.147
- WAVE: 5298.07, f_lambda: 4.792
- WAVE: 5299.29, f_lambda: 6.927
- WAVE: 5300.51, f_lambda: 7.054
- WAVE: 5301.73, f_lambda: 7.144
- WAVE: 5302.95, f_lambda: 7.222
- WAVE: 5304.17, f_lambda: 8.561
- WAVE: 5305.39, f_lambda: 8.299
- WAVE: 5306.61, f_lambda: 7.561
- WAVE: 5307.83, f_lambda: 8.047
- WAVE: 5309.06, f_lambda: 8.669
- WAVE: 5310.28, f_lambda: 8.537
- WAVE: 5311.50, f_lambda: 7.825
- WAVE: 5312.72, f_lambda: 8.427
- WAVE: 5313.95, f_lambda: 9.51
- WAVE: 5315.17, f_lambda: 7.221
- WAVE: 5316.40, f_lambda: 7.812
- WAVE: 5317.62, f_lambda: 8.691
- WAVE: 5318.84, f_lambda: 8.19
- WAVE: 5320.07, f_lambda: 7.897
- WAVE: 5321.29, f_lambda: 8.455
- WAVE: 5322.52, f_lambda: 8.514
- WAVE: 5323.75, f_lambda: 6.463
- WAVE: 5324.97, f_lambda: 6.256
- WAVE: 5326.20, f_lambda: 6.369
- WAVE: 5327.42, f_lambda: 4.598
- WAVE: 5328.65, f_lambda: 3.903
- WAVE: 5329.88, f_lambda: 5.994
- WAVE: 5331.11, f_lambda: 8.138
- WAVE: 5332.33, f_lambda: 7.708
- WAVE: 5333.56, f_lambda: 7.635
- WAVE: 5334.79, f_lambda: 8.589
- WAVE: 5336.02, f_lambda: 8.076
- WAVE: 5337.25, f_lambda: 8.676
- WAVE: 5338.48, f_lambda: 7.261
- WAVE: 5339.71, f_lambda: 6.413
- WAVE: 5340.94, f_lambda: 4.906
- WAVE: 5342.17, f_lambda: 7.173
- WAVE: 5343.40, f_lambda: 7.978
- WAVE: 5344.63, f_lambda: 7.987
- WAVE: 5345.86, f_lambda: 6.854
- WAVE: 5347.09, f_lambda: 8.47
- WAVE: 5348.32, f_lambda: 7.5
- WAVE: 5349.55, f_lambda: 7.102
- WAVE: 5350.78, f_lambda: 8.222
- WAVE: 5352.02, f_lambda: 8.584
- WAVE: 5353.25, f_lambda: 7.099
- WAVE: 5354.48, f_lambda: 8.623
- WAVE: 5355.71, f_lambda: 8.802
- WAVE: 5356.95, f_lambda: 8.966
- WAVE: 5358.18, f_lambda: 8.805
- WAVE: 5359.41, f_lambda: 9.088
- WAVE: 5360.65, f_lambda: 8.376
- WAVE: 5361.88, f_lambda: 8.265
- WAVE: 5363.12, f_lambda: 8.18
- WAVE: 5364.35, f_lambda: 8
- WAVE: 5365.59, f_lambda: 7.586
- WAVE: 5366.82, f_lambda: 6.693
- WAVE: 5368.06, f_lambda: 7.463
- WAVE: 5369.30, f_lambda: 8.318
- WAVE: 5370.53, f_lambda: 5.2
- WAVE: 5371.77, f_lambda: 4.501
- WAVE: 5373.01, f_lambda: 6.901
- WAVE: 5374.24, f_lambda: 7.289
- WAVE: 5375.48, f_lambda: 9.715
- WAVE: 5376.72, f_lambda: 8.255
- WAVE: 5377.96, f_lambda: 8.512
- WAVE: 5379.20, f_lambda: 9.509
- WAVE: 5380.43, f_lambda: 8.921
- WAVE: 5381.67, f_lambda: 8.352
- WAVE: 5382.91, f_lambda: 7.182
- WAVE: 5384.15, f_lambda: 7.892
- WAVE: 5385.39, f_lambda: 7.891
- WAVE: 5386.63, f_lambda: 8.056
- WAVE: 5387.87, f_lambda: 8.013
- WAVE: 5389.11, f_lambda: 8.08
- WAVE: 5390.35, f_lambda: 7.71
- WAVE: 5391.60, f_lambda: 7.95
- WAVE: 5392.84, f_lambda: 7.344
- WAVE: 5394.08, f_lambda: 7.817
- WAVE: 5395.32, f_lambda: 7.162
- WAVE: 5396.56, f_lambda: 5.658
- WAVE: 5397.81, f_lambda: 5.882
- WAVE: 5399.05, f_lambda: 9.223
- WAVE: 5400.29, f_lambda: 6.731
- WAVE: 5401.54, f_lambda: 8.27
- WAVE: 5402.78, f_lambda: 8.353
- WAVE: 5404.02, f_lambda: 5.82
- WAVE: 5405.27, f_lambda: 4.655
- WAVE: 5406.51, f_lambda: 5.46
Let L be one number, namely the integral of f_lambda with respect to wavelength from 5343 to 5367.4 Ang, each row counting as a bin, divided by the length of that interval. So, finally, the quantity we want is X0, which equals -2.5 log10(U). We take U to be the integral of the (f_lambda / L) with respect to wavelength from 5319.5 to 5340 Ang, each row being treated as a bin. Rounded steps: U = 18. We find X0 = -3.1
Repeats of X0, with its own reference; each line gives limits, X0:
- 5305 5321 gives -3.0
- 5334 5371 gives -3.9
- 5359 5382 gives -3.4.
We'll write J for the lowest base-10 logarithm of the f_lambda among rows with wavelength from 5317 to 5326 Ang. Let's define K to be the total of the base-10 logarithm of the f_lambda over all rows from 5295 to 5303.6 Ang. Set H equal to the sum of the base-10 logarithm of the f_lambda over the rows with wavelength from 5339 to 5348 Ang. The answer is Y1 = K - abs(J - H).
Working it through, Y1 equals 0.48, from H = 5.9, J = 0.80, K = 5.61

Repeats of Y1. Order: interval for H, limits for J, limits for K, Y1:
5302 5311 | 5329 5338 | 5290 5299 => 0.31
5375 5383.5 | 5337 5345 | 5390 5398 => 0.07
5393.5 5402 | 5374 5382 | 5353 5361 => 1.39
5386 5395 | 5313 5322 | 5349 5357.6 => 0.98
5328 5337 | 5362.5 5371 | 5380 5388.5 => 1.16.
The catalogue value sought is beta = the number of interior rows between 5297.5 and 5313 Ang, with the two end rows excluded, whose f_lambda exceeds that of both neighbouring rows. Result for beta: 2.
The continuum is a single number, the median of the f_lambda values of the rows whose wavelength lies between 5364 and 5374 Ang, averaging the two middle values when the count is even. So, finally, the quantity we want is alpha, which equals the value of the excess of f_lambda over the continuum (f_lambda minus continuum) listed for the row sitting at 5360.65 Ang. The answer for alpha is 1.2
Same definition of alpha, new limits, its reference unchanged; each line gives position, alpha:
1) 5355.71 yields 1.6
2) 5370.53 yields -2.0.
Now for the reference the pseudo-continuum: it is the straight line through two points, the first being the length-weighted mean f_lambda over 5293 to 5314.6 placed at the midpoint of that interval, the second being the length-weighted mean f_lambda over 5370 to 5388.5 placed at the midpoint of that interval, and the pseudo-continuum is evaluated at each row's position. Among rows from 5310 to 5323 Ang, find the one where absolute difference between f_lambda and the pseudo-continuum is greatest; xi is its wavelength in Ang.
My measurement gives 5313.95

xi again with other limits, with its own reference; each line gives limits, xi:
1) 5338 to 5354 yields 5340.94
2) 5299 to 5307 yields 5304.17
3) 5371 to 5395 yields 5371.77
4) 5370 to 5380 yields 5371.77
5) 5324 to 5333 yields 5328.65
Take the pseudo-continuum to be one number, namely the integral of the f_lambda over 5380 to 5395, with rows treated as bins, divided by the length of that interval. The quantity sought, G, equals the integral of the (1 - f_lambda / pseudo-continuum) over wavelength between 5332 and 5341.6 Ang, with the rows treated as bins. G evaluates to 0.6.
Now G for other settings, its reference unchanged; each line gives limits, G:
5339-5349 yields 0.9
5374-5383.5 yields -0.7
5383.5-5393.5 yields 0.1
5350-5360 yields -0.8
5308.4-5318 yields -0.5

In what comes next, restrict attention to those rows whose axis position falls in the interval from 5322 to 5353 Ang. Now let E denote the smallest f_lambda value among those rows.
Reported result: 3.903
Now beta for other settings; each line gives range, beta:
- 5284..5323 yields 6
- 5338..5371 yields 6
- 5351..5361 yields 2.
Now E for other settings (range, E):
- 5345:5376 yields 4.501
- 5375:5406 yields 4.655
